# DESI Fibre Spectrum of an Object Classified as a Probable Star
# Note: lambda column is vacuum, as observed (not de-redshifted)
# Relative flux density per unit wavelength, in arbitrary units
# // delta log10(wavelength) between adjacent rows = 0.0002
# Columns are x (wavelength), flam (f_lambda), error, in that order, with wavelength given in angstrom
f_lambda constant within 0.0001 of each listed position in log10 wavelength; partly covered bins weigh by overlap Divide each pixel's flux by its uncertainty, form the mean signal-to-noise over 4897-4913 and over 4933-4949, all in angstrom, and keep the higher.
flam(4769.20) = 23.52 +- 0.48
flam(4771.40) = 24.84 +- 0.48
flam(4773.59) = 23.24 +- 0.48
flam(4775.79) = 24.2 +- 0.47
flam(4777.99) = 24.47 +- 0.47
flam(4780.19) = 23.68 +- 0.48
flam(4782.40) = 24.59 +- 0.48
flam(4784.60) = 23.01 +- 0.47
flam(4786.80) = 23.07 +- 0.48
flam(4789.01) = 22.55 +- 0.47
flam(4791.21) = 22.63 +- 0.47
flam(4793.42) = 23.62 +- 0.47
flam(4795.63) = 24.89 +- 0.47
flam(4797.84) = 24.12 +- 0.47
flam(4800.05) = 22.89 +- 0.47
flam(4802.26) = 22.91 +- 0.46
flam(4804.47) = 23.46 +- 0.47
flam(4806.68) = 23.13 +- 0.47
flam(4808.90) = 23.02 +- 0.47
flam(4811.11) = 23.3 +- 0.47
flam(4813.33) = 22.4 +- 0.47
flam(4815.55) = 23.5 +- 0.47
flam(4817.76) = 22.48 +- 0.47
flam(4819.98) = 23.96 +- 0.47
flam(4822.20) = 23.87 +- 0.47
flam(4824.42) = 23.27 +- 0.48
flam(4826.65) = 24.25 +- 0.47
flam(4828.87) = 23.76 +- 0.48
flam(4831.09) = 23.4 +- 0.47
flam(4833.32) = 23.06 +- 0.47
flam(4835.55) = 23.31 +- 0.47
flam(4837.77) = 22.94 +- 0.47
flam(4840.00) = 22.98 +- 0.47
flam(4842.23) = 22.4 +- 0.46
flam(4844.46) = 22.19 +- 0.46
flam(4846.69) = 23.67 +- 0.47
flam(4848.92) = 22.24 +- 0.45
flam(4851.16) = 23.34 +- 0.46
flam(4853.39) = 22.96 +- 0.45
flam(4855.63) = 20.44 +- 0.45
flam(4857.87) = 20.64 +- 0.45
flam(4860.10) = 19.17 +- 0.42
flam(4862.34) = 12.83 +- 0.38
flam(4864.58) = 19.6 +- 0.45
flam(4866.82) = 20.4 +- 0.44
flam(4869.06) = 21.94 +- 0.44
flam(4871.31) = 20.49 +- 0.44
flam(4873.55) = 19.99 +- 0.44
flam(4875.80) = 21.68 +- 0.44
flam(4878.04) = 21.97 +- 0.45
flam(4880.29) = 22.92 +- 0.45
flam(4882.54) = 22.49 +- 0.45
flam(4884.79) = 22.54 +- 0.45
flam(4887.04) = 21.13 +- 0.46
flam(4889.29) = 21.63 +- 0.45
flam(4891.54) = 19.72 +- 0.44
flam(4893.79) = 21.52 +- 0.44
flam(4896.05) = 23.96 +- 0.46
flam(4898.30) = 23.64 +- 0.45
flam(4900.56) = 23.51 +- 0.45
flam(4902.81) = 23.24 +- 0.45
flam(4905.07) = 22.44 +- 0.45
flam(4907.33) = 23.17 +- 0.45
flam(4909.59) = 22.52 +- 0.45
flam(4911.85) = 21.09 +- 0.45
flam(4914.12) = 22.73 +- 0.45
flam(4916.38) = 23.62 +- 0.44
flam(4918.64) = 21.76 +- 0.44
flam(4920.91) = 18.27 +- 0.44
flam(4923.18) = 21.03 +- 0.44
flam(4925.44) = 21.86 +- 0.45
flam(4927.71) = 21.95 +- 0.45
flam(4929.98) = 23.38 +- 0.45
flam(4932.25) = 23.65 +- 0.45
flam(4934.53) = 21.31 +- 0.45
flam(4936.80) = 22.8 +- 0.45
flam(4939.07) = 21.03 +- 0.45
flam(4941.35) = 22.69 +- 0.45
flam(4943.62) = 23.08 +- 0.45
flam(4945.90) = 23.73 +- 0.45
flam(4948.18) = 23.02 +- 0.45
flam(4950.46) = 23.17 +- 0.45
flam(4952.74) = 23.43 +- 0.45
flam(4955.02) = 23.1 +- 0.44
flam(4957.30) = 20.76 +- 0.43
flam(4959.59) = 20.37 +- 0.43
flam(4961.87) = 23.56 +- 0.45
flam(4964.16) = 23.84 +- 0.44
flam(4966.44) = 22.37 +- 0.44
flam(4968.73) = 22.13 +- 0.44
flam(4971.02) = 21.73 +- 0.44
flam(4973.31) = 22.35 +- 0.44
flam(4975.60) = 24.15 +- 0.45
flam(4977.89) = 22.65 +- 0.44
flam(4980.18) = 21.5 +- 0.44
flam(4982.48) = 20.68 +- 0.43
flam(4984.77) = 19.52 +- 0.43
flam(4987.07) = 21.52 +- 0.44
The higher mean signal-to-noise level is 50.7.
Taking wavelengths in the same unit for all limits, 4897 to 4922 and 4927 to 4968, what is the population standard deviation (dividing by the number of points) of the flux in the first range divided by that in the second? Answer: 1.4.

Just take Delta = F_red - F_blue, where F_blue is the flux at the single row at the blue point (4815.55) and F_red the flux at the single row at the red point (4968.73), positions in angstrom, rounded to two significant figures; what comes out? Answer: -1.4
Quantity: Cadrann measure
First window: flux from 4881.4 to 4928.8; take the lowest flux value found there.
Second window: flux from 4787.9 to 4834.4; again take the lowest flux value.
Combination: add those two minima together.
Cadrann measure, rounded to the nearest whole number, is 41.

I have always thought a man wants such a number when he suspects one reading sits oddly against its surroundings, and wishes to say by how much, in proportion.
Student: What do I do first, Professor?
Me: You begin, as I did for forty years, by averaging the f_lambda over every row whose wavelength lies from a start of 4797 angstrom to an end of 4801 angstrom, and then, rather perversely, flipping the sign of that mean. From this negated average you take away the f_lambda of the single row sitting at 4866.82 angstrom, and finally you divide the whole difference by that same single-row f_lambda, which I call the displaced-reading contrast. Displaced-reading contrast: -2.15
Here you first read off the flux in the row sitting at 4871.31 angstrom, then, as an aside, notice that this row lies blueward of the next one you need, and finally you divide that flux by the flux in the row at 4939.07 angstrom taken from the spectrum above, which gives 0.97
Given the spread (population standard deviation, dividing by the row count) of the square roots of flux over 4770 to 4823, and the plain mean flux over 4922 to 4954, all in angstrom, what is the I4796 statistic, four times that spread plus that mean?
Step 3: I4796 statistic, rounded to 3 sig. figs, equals 22.9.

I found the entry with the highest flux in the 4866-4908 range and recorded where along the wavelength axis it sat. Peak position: 4896.05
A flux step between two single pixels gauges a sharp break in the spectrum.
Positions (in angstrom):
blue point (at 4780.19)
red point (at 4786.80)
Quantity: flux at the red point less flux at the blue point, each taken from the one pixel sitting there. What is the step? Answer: -1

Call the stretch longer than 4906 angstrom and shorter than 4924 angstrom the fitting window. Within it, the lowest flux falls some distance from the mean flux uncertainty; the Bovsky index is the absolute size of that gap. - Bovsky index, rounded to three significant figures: 17.8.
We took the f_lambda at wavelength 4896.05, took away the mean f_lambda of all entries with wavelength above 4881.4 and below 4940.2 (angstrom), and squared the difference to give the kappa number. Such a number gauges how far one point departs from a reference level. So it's 3.3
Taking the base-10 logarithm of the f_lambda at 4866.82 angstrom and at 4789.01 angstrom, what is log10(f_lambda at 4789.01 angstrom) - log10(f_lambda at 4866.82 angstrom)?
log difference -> 0.044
